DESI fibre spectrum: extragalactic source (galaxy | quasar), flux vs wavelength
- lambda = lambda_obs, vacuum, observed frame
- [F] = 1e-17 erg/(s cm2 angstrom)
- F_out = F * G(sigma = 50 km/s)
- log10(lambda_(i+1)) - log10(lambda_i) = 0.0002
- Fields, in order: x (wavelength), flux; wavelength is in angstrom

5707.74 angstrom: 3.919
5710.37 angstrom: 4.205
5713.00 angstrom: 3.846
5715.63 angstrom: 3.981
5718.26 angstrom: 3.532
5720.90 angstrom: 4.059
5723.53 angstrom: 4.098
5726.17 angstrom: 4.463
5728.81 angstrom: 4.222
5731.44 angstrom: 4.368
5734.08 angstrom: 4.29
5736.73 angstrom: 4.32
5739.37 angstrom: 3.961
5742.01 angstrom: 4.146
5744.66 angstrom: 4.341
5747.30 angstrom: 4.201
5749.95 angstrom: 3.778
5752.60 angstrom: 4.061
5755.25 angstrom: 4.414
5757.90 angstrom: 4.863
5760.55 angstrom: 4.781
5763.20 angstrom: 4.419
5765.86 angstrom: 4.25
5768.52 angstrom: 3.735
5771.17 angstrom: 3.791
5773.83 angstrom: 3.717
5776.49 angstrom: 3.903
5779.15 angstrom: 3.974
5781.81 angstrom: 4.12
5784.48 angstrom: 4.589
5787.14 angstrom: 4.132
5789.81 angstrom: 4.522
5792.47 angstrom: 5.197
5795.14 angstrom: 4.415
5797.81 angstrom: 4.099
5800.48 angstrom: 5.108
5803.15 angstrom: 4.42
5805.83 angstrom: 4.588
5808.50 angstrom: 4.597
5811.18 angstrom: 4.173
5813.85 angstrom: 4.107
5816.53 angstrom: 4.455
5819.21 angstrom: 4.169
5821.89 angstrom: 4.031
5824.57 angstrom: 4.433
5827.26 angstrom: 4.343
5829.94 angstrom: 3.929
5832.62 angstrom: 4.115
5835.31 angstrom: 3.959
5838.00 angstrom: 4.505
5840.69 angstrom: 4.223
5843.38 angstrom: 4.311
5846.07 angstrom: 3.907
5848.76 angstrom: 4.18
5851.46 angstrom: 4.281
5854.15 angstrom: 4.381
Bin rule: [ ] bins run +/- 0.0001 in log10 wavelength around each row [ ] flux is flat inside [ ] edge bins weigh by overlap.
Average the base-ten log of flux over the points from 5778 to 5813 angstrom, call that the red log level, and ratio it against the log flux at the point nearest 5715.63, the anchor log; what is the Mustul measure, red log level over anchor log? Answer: 1.08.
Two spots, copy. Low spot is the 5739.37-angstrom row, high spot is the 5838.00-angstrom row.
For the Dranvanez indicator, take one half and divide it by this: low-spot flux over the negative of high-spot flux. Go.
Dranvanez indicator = -0.57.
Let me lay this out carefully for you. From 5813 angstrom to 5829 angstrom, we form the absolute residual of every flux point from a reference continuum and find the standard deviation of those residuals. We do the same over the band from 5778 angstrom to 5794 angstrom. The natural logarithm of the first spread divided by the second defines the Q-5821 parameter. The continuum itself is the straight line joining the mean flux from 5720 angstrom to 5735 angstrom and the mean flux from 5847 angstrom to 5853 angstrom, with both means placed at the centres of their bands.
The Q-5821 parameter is -1.6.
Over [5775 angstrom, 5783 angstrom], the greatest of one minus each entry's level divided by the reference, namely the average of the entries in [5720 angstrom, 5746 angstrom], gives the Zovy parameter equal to 0.077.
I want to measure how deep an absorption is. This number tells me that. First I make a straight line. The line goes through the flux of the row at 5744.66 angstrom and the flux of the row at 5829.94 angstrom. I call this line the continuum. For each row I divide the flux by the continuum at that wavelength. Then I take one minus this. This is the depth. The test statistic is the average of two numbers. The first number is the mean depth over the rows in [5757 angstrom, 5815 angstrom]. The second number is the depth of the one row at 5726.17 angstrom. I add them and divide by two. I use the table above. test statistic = -0.028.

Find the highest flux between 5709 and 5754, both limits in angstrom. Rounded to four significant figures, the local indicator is 4.463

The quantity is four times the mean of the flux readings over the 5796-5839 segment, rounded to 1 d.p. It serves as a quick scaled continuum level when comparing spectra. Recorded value 17.3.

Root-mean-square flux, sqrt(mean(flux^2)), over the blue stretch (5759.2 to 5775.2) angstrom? 4.1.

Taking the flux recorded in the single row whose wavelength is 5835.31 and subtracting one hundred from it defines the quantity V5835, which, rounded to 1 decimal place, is -96.0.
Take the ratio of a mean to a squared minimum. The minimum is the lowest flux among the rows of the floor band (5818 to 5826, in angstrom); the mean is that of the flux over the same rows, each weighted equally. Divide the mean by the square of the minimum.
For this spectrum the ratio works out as 0.259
